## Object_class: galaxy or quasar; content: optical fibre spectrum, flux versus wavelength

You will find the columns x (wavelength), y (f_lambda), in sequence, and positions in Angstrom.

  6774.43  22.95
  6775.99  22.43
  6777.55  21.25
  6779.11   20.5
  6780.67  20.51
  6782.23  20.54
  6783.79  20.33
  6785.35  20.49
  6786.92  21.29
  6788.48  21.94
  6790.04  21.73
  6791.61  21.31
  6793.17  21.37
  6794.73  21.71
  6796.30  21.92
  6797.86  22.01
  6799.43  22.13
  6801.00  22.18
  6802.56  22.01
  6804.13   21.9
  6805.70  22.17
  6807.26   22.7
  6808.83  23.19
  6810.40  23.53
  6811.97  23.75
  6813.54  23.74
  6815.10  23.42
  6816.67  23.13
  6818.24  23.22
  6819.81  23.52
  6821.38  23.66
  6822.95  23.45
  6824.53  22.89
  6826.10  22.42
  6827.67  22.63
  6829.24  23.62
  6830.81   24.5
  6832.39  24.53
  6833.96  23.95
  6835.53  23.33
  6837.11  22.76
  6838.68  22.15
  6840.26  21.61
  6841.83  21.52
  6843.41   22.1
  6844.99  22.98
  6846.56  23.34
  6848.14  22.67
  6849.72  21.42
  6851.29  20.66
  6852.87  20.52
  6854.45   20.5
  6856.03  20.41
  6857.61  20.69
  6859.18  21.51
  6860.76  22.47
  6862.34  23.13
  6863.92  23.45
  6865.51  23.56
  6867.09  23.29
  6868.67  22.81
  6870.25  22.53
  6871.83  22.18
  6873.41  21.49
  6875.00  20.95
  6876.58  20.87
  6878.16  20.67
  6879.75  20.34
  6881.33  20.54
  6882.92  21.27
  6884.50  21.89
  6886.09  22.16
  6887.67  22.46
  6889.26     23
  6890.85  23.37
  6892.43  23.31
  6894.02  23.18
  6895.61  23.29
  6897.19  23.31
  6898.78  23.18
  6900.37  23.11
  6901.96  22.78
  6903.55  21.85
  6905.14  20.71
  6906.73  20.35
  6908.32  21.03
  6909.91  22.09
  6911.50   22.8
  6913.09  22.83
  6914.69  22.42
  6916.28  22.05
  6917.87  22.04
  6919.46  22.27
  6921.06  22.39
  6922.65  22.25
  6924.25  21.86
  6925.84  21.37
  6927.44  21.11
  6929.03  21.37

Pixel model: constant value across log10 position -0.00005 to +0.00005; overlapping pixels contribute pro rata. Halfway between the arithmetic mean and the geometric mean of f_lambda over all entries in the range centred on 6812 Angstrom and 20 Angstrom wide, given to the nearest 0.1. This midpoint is 23.1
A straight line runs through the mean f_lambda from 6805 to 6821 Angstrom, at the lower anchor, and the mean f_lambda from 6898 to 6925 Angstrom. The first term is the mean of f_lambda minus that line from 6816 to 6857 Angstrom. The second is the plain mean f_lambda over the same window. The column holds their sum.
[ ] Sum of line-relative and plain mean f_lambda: 22.2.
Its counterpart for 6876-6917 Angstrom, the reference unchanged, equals 21.9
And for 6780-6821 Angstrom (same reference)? 20.9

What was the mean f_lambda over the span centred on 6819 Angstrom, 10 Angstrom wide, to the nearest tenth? 23.4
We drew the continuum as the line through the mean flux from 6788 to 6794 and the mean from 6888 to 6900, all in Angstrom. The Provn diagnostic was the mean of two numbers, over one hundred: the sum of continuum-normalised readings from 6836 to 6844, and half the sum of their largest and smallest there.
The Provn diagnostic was 0.0296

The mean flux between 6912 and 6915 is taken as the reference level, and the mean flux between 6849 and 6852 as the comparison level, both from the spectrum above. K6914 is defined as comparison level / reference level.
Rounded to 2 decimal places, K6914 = 0.93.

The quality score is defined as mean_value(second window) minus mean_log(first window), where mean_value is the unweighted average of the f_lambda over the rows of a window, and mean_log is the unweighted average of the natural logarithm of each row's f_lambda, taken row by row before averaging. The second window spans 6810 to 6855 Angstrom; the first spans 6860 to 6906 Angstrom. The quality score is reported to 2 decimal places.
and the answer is 19.71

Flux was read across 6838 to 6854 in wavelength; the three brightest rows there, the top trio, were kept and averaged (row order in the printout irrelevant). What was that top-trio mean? 23.0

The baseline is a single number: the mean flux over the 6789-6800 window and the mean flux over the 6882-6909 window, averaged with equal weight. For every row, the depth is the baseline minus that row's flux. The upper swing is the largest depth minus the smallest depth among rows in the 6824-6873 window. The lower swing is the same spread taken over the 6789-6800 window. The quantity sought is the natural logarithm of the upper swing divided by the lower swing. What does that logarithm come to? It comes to 1.6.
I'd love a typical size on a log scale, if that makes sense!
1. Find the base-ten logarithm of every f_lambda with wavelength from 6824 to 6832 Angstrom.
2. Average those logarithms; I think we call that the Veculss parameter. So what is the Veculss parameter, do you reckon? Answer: 1.37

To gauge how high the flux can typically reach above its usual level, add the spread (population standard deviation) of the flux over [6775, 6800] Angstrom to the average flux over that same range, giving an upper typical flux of 22.0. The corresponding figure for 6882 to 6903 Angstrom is 23.4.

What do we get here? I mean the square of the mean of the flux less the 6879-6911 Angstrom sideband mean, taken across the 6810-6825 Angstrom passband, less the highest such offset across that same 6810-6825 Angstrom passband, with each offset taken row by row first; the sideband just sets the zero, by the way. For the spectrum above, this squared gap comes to 0.1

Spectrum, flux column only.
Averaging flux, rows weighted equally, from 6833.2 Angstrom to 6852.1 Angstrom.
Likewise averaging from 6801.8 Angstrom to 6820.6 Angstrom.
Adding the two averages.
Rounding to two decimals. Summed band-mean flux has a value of 45.40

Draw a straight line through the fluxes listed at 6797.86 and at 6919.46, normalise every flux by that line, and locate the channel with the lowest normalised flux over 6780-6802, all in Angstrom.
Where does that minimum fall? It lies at 6783.79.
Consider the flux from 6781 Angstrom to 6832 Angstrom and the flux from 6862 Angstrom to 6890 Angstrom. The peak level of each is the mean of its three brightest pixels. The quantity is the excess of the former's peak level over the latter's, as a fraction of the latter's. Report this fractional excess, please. 0.024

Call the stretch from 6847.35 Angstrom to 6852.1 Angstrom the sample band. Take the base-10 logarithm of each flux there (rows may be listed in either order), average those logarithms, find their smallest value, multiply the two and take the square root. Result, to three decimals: 1.324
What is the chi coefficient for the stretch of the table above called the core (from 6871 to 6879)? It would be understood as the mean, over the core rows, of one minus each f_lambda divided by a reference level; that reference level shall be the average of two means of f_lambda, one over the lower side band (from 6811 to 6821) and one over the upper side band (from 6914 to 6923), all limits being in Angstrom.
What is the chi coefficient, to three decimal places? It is 0.071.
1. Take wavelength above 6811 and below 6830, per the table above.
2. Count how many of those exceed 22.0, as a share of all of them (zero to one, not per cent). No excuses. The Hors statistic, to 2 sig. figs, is 1.0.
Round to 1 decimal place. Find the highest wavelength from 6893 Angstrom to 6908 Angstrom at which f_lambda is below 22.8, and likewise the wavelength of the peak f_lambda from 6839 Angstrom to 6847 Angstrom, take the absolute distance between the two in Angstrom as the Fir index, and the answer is 60.2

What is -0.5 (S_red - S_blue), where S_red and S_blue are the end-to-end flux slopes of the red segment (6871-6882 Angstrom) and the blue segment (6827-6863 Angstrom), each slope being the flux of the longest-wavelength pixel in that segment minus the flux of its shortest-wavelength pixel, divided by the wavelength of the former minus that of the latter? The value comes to 0.09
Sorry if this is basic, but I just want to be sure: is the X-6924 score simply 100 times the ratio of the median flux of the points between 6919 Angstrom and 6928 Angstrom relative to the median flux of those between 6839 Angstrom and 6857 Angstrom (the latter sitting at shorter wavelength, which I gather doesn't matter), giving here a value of 102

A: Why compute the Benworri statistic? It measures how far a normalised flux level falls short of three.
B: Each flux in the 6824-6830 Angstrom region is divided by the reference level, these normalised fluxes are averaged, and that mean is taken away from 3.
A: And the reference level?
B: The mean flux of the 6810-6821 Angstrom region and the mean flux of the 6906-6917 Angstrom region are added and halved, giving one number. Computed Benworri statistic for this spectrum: 1.99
